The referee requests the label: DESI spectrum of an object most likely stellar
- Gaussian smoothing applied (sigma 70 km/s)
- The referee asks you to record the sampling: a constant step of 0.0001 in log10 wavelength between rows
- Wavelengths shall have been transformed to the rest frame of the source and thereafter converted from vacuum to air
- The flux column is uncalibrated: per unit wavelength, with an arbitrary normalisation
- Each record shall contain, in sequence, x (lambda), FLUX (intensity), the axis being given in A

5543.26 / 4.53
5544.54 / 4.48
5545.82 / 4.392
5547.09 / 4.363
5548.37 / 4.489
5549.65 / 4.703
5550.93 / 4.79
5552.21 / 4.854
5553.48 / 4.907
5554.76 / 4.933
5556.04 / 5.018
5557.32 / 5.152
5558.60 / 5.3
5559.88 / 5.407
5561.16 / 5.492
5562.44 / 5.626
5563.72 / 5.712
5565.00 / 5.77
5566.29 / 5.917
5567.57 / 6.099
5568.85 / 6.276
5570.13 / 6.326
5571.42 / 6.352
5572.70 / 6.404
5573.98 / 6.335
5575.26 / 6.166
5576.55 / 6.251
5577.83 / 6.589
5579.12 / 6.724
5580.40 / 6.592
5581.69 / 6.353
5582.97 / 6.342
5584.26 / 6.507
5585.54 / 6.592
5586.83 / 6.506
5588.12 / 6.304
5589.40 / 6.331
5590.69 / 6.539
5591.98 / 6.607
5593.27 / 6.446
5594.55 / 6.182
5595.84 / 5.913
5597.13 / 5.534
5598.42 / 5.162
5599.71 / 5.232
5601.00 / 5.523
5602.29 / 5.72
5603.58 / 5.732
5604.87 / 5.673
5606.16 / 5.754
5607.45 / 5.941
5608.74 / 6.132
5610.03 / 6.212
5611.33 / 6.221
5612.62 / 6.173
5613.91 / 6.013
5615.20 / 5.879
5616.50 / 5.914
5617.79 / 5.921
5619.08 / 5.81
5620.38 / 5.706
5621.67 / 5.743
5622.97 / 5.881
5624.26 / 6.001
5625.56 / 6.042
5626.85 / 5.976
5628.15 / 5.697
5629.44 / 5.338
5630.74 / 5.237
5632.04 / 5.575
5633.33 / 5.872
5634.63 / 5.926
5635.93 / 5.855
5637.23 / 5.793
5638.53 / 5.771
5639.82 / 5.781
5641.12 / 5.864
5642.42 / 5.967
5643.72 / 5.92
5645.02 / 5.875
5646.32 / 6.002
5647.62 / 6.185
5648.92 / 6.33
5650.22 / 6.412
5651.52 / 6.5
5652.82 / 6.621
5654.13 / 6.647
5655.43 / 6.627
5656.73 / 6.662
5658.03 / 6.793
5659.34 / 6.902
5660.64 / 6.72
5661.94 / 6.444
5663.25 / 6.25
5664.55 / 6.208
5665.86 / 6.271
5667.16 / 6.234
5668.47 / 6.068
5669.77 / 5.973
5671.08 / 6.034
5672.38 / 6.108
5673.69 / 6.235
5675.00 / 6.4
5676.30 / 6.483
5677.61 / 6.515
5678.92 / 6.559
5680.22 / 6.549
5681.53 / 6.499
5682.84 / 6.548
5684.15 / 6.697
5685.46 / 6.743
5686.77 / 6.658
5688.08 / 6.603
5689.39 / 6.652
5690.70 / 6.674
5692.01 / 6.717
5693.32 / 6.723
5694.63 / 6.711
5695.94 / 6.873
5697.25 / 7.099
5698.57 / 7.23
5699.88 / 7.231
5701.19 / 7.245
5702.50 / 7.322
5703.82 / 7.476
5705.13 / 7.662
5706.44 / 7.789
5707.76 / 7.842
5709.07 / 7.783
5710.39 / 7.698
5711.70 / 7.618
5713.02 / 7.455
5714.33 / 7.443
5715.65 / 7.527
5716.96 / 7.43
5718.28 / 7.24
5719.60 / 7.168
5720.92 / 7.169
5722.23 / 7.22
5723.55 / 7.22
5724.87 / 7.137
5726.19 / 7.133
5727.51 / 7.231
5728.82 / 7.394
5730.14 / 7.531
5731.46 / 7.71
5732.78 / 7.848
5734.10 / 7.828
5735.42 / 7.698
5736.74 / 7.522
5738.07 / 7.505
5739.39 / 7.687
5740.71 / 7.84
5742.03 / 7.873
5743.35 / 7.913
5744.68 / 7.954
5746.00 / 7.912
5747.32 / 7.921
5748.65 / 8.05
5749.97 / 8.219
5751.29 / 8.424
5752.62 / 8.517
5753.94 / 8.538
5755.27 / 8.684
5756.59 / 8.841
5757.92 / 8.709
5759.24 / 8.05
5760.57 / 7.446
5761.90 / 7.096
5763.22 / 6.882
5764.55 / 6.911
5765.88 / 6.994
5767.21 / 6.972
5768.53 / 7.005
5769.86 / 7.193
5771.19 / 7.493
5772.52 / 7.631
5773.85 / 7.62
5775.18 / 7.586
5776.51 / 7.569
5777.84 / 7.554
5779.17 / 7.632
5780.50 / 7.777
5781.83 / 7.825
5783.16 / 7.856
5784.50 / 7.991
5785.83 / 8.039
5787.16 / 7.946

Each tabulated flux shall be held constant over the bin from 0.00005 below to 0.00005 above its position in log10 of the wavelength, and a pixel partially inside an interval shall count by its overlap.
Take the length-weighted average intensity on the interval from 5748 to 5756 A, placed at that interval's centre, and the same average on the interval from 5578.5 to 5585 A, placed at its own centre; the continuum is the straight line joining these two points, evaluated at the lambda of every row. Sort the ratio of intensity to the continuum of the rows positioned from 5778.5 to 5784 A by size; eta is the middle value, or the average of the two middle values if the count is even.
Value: 0.89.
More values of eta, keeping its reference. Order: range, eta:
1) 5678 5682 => 0.86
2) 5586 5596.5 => 0.97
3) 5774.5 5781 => 0.87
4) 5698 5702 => 0.92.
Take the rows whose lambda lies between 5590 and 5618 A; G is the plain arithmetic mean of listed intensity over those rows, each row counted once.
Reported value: 5.9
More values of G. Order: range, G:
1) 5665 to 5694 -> 6.5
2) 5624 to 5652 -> 5.9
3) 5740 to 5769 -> 7.9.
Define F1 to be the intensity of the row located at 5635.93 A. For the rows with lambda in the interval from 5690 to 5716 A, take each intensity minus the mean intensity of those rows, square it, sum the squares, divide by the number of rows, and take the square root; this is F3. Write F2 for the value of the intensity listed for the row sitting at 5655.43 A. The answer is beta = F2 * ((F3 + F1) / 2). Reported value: 20.7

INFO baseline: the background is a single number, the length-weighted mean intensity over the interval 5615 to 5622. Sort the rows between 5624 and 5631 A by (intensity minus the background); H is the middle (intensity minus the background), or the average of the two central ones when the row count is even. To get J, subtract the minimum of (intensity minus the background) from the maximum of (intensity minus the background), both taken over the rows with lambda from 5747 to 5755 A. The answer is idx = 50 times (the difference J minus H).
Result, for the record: 30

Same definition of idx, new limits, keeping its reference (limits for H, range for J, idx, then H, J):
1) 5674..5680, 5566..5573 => -9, 0.7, 0.49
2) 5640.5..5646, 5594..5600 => 48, 0.1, 1.02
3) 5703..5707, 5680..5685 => -82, 1.8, 0.20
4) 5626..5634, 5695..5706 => 49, -0.2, 0.79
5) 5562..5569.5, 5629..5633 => 16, 0.0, 0.34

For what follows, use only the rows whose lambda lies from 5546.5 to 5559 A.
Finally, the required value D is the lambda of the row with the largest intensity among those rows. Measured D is 5558.60 A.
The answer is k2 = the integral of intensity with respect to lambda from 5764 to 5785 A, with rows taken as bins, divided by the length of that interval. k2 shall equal 7.5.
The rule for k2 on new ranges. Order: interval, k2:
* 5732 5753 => 7.9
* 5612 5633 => 5.8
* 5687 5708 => 7.1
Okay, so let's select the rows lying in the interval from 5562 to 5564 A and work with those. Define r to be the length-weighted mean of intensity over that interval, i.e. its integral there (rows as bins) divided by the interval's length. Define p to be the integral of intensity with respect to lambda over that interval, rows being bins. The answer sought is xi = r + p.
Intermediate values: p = 11.3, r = 5.7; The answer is 17.0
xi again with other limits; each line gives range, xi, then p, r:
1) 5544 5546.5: 15.5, 11.1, 4.4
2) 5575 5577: 18.6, 12.4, 6.2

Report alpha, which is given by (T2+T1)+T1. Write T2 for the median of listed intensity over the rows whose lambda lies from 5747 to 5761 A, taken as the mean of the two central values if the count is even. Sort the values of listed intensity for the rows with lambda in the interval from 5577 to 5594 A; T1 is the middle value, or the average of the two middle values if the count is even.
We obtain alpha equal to 21.4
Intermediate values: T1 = 6.51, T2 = 8.4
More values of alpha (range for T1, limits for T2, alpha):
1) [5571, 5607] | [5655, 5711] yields 19.3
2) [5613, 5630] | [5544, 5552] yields 16.2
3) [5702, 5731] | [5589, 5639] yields 20.8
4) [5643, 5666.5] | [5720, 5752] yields 20.6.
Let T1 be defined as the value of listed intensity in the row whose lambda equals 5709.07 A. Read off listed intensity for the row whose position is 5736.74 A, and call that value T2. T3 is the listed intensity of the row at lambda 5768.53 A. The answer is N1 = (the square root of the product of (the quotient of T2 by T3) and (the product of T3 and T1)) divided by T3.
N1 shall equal 1.09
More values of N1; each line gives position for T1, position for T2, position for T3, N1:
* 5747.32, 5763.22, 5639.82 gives 1.28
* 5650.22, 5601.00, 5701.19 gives 0.82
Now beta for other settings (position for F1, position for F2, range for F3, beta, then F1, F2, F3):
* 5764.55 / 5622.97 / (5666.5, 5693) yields 21.0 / 6.911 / 5.881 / 0.2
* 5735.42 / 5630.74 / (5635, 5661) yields 21.2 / 7.698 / 5.237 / 0.4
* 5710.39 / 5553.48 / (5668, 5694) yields 19.5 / 7.698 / 4.907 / 0.2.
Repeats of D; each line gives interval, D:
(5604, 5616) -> 5611.33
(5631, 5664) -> 5659.34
